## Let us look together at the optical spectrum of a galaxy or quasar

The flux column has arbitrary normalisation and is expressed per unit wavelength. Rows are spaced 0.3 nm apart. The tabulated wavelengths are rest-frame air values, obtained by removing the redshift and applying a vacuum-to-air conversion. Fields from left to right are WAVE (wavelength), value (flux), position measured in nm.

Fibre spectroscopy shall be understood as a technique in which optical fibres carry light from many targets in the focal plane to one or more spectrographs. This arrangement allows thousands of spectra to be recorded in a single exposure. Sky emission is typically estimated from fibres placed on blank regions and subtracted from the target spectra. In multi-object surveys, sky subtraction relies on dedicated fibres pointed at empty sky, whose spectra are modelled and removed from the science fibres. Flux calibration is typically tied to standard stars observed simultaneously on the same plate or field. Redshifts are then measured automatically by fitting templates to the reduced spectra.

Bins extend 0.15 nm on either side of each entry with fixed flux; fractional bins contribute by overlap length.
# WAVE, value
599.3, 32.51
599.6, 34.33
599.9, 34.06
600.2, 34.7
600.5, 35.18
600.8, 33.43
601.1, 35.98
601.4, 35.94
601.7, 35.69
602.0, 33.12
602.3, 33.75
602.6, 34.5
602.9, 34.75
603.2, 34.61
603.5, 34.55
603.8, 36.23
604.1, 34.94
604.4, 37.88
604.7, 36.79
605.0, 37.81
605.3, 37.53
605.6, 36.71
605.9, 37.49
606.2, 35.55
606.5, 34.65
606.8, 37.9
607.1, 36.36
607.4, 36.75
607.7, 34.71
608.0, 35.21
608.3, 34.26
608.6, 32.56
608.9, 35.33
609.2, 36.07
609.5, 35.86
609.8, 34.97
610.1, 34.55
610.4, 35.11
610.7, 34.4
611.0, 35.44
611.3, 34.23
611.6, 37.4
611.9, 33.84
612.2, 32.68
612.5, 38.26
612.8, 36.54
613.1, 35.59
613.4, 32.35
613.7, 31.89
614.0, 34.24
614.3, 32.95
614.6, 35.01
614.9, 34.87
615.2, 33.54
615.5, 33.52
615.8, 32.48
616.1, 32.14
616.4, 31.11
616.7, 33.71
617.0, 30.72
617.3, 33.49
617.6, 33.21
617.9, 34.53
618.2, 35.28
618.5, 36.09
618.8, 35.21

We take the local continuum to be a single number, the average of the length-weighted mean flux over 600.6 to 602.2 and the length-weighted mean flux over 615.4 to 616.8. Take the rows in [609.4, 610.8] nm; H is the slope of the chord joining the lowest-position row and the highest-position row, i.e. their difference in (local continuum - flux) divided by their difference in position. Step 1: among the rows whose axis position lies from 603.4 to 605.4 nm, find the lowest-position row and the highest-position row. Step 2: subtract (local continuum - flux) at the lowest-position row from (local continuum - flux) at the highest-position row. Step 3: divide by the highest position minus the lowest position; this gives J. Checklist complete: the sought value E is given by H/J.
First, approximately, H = 1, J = -2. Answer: -0.7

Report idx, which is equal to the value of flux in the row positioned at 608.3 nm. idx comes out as 34.26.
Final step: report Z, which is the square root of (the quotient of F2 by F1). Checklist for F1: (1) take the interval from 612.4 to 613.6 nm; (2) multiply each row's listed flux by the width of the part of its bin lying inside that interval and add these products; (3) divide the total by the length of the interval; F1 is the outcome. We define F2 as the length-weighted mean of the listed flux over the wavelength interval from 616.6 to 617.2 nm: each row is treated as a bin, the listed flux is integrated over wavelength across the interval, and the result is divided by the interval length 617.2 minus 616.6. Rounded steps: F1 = 35.4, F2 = 32.2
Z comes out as 0.95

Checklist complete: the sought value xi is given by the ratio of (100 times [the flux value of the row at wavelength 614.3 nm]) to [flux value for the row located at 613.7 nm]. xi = 103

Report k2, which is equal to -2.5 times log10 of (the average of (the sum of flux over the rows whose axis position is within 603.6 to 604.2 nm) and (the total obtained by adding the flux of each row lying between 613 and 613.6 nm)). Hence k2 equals -4.61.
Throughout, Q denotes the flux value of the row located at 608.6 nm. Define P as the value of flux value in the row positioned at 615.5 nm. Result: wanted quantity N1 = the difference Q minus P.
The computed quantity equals -1.0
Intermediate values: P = 33.52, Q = 32.56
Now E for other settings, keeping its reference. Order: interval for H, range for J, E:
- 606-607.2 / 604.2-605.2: -7.7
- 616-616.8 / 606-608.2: -13.9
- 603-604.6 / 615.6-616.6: -1.2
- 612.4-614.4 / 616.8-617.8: -0.7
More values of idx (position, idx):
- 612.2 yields 32.68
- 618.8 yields 35.21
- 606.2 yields 35.55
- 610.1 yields 34.55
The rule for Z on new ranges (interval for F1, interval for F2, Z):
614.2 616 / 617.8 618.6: 1.02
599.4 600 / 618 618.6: 1.02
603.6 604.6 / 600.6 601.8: 0.99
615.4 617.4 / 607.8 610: 1.04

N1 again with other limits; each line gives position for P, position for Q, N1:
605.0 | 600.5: -2.6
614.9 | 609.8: 0.1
